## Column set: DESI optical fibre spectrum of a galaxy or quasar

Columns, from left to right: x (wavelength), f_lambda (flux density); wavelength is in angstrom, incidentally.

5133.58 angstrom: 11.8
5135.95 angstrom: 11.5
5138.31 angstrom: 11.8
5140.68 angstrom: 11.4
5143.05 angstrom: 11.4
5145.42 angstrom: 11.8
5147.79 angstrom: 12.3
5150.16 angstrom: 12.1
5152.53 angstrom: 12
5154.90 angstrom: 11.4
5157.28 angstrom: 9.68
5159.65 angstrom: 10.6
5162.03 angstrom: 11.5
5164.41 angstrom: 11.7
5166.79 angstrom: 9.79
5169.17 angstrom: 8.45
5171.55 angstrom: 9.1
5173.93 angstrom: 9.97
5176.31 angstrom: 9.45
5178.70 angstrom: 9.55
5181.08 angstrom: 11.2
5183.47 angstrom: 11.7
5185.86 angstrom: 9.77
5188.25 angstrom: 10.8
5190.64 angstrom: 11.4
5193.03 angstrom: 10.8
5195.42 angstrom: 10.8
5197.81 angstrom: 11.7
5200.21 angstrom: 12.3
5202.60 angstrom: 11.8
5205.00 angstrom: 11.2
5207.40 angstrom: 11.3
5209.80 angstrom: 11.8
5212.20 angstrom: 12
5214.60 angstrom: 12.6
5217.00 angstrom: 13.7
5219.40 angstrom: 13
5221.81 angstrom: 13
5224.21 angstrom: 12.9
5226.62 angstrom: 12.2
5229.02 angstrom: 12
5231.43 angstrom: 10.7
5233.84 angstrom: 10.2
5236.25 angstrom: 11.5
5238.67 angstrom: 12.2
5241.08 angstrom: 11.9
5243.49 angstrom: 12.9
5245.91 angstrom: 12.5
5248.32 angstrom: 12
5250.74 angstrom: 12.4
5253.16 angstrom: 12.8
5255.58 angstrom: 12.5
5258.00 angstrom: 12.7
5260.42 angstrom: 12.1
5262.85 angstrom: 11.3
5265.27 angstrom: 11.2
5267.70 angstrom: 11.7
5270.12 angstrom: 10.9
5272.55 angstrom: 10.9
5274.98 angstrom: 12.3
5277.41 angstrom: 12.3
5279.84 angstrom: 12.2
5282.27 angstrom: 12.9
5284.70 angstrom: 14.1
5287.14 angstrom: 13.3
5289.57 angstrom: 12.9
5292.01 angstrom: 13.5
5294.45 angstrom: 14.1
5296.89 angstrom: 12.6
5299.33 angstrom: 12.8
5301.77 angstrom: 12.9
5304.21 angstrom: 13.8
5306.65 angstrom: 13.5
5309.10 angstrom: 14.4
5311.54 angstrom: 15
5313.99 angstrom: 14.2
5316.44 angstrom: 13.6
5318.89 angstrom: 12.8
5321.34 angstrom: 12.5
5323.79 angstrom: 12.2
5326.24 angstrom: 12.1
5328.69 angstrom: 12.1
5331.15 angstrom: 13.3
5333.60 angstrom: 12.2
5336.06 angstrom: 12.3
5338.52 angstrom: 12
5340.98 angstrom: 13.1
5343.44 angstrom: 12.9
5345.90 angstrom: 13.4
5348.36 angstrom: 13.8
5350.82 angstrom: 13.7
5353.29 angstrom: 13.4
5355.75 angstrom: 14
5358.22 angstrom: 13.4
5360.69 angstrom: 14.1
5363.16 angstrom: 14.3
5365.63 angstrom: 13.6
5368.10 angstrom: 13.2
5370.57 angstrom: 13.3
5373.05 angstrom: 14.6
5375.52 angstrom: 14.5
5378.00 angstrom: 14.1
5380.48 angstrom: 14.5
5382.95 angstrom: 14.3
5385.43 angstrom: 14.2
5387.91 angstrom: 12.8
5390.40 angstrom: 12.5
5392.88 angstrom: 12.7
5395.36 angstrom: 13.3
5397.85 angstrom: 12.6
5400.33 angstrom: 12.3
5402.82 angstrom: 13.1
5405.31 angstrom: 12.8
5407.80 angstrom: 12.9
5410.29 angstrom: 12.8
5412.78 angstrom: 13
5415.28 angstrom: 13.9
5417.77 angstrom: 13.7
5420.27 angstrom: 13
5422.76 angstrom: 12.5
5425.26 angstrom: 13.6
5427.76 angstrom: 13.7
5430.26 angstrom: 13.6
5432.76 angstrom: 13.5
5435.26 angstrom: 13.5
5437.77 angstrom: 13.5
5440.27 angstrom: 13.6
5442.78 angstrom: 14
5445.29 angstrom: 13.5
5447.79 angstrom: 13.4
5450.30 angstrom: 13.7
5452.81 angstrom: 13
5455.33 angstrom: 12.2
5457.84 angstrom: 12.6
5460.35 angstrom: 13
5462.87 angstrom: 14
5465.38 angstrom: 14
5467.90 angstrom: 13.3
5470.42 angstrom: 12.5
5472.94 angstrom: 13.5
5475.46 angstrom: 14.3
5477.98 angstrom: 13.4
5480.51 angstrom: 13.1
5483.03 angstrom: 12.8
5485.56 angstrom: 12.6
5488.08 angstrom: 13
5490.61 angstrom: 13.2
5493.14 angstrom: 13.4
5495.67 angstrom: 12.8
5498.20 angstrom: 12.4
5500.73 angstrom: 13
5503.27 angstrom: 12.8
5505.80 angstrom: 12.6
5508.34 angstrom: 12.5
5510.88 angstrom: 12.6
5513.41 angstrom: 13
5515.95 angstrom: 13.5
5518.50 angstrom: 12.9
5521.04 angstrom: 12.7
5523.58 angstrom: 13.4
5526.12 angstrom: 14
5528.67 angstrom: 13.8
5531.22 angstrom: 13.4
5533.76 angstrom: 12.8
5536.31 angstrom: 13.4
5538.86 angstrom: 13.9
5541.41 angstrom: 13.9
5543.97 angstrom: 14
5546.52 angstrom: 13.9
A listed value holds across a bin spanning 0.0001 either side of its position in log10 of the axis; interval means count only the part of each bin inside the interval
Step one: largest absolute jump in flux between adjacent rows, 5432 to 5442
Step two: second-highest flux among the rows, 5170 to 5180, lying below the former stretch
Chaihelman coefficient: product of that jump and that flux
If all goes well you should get 1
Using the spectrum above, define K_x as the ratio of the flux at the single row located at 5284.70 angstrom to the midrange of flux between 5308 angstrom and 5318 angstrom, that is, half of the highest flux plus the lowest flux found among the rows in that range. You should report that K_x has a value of 0.99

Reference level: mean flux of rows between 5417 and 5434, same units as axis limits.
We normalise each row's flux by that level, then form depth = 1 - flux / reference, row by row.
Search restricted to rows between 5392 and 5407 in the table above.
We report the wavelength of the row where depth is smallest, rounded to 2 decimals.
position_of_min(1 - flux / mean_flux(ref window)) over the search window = 5395.36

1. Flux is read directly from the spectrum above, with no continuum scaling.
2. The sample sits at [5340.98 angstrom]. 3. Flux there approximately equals 13.1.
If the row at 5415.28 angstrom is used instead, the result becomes 13.9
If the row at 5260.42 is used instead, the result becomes 12.1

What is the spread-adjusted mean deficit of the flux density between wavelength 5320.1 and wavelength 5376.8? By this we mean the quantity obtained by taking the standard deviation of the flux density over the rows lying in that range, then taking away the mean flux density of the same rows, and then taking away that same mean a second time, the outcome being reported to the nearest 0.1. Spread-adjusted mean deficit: -25.6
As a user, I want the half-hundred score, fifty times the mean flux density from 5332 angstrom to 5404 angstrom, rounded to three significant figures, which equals 669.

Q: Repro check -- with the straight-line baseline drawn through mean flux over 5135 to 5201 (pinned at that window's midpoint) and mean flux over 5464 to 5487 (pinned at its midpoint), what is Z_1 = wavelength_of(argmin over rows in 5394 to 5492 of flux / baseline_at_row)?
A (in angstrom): 5455.33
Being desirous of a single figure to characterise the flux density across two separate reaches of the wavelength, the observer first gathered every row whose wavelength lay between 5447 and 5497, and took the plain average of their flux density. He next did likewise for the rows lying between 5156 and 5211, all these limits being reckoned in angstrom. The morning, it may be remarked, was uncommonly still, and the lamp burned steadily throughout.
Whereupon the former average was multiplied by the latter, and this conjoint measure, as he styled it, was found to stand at 141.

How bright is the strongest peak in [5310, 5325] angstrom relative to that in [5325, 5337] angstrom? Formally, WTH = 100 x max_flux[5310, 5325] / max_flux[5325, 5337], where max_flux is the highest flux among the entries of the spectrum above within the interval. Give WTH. 113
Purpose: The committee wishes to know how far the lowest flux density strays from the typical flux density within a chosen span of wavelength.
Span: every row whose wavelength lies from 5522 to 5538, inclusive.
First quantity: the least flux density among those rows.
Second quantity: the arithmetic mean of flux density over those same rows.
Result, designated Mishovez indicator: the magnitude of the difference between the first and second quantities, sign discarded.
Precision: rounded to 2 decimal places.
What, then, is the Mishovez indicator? 0.67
